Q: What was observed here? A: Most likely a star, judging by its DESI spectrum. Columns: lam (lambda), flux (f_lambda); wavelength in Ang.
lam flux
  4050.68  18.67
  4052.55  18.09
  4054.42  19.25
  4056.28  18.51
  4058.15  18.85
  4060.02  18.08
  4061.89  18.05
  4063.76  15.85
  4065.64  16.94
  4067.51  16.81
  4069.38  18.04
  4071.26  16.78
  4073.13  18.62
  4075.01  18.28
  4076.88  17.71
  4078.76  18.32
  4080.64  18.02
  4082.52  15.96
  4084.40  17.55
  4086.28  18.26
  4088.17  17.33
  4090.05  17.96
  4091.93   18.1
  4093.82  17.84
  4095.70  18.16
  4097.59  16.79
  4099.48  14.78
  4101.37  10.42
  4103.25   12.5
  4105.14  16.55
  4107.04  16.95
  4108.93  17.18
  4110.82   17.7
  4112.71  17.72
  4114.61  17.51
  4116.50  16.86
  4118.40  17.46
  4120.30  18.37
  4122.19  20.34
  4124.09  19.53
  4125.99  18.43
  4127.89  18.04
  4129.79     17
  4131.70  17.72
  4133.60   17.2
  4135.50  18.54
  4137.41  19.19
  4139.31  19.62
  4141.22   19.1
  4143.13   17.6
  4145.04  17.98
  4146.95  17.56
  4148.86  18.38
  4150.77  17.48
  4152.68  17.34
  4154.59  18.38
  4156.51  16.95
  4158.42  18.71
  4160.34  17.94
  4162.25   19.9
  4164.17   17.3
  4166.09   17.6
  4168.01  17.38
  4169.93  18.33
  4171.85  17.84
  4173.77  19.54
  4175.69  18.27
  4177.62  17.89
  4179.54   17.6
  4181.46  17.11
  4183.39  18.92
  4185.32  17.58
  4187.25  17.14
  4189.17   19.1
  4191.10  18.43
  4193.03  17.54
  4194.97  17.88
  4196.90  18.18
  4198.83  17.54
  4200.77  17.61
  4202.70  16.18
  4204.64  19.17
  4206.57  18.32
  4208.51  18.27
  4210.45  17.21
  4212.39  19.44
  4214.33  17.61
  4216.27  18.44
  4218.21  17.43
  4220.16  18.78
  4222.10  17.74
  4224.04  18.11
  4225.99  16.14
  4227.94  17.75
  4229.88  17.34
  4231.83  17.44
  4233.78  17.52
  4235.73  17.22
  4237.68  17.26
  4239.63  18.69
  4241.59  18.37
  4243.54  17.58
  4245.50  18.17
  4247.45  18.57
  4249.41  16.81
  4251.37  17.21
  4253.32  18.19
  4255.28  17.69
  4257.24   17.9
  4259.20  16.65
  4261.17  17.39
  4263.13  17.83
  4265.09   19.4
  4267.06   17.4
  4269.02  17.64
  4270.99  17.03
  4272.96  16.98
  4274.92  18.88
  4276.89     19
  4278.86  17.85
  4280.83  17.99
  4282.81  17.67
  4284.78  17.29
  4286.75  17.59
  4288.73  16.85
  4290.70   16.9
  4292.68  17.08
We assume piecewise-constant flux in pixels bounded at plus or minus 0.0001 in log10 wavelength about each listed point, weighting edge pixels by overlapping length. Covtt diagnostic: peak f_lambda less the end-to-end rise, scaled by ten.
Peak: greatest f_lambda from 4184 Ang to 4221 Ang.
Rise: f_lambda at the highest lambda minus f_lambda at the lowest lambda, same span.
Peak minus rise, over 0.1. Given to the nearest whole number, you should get 182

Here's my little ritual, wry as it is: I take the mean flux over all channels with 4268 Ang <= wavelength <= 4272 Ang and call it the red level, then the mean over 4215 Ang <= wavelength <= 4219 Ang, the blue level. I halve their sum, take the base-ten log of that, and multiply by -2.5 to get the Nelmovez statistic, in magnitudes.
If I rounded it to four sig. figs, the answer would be -3.116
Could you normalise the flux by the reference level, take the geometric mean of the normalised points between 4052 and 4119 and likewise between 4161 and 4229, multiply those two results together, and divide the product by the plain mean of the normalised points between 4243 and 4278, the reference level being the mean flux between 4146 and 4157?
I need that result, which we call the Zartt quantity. 0.98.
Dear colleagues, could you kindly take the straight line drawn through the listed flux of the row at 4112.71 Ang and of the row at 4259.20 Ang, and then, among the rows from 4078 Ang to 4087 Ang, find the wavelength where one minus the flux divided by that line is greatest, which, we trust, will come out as 4082.52 Ang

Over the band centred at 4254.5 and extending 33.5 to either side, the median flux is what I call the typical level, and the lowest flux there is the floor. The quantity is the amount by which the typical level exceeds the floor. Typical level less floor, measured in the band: 1.5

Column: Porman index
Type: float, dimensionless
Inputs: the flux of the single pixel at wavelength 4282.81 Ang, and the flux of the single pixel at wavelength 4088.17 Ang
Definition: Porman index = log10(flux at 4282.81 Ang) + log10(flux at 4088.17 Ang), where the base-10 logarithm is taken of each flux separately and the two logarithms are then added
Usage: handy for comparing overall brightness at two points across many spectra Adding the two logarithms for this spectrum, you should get 2.49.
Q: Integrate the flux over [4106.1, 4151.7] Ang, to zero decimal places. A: 824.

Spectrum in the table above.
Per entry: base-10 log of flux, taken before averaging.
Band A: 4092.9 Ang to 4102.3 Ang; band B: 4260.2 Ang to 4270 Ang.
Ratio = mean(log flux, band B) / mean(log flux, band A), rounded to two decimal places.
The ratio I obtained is 1.06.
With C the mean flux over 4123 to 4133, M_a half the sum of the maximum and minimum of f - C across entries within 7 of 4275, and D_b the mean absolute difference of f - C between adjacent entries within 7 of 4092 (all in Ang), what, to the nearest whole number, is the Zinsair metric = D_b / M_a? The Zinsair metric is -4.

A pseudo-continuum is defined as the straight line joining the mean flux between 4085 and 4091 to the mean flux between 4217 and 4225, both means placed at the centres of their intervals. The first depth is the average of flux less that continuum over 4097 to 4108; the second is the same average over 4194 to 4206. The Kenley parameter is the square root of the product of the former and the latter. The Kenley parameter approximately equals 0.9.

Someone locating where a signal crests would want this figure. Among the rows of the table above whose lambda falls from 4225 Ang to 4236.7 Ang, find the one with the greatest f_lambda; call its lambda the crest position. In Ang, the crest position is 4227.94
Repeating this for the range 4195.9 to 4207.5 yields 4204.64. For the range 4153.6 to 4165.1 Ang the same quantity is 4162.25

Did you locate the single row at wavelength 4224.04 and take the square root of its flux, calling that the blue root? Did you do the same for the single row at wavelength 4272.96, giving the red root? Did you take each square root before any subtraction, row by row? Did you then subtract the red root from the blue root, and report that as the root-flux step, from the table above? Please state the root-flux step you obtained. 0.13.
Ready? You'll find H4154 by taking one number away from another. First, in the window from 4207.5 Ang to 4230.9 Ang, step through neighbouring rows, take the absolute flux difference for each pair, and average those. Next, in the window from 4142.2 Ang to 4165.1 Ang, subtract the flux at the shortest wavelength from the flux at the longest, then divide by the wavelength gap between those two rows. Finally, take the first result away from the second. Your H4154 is -1.26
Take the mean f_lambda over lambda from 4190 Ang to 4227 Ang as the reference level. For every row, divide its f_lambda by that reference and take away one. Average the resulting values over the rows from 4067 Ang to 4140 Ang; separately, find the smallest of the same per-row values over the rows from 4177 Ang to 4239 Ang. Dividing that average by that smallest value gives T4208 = 0.3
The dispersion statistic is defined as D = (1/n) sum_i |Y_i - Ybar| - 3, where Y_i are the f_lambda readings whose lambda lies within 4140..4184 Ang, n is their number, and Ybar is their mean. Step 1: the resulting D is -2.38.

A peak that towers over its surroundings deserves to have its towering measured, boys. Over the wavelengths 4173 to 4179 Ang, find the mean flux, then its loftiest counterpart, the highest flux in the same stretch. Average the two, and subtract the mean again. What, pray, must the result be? 0.5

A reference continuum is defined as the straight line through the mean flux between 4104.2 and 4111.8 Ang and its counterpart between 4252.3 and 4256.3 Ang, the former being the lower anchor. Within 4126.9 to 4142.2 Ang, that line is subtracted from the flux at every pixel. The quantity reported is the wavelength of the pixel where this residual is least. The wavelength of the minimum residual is 4129.79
